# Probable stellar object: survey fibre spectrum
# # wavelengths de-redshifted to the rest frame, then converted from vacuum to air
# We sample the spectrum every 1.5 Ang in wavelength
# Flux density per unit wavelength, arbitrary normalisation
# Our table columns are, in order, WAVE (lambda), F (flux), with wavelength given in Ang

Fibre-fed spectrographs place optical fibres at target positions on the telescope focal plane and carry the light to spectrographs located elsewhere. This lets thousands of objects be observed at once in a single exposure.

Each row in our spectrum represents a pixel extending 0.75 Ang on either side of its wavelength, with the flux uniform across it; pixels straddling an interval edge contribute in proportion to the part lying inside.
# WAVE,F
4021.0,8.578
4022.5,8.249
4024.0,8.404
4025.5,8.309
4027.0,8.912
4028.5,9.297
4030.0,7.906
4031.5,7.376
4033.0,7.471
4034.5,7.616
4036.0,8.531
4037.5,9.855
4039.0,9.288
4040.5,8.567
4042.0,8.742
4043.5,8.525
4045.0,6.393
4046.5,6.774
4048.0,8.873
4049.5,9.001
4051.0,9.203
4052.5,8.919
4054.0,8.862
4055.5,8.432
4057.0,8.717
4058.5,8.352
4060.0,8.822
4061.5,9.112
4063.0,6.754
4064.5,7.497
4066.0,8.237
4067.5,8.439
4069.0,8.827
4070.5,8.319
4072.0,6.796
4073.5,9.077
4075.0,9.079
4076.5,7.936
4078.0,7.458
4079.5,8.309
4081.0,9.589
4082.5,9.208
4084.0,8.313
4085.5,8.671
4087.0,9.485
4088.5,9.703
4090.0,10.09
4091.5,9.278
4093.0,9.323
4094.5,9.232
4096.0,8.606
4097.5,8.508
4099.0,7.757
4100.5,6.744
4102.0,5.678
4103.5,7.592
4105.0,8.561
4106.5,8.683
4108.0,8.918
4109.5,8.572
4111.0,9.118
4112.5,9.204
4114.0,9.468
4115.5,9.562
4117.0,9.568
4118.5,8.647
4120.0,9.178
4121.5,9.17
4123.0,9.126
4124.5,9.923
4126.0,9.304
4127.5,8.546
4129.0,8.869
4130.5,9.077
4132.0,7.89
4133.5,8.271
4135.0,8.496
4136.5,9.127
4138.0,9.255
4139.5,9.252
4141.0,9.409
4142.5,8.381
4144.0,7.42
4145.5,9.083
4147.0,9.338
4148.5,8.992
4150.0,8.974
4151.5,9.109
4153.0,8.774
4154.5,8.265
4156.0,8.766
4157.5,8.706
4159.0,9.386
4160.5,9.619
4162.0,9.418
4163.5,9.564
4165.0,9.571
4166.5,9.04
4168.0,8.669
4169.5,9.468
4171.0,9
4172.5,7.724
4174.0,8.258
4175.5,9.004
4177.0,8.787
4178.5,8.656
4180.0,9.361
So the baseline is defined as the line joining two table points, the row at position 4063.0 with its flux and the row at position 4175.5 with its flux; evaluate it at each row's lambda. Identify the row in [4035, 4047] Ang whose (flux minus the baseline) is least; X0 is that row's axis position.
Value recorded 4045.0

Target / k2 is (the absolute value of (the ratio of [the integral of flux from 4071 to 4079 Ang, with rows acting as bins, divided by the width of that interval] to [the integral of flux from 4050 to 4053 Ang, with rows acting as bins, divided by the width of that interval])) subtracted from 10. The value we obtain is 9.11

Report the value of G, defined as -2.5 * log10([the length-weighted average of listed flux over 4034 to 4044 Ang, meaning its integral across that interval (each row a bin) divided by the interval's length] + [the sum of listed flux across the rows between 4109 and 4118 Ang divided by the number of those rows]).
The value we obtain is -3.14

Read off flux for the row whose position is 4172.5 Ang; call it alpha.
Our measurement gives 7.724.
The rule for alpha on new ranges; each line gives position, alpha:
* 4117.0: 9.568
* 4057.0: 8.717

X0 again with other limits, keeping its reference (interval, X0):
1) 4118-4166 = 4144.0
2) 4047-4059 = 4058.5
